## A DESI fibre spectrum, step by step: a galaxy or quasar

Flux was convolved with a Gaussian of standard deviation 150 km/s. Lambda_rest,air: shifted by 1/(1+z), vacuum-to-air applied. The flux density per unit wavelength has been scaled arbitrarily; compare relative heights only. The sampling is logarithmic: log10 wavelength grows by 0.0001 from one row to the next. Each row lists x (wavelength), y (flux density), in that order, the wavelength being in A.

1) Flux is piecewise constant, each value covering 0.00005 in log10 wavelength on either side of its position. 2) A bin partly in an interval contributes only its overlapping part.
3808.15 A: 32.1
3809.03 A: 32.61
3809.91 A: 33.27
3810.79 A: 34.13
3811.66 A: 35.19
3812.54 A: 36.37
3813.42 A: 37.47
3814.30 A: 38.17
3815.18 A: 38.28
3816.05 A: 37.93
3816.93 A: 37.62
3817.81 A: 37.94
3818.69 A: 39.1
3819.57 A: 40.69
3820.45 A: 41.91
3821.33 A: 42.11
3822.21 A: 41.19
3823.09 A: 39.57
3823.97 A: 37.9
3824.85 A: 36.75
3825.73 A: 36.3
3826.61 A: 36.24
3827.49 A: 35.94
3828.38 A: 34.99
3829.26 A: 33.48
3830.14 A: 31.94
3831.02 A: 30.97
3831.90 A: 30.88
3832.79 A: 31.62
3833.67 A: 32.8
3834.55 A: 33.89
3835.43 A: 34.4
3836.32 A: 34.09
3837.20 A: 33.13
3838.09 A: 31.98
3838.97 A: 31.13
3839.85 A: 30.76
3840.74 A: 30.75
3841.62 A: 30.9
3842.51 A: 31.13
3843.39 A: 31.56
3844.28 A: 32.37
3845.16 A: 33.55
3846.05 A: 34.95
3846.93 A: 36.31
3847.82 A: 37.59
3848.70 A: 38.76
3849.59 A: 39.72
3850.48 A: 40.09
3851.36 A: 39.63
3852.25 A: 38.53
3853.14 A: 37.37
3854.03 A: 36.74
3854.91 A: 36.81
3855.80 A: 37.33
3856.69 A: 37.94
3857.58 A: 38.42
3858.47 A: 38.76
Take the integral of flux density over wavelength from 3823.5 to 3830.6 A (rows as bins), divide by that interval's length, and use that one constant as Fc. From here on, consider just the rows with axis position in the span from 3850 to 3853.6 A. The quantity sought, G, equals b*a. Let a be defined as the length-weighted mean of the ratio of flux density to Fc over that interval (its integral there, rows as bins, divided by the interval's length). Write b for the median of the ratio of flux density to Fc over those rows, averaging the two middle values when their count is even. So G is 1.21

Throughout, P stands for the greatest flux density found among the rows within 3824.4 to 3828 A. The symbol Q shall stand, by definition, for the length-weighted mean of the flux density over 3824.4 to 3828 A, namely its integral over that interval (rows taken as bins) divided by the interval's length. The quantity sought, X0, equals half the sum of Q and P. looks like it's 36.5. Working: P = 36.75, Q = 36.2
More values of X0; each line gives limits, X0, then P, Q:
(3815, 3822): 40.8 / 42.11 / 39.6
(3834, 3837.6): 34.1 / 34.4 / 33.9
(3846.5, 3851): 39.3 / 40.09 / 38.5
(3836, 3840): 33.2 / 34.09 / 32.3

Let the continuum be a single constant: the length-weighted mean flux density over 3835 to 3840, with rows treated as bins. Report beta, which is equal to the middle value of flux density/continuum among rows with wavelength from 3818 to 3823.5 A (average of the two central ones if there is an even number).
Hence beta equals 1.25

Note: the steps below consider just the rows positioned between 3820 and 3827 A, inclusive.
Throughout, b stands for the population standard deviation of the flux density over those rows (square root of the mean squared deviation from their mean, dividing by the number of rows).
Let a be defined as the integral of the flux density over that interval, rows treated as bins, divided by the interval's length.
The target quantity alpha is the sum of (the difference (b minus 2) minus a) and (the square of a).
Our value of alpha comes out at 1485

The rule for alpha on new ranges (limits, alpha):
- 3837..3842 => 951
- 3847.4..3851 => 1491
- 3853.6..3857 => 1346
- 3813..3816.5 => 1405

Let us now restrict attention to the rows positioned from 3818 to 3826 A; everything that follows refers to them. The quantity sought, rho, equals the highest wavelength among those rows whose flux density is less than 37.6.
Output 3825.73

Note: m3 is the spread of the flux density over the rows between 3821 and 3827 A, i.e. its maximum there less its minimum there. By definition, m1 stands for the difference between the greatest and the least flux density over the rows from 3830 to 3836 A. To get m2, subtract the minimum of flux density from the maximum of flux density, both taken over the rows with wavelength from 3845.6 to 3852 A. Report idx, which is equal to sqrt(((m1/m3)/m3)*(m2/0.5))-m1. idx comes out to -2.5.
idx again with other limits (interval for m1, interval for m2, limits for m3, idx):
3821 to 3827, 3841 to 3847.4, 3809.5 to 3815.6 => -4.3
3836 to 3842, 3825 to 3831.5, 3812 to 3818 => -0.2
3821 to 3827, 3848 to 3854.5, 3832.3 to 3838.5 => -3.6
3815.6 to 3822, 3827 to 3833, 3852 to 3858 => -0.7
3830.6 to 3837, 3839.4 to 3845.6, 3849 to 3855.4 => -2.2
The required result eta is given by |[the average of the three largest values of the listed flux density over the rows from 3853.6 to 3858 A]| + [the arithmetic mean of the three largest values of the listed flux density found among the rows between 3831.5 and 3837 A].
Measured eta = 72.0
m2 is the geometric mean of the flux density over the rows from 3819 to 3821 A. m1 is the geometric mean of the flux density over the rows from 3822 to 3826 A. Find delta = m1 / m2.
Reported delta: 0.93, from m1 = 38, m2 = 41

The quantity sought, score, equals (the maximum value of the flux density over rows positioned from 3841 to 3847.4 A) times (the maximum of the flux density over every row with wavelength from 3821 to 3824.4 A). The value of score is 1529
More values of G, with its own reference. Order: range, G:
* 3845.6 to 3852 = 1.18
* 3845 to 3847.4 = 0.98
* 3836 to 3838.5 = 0.87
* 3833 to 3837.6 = 0.91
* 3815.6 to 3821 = 1.20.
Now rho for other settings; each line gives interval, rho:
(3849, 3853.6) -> 3853.14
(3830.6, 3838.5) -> 3838.09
